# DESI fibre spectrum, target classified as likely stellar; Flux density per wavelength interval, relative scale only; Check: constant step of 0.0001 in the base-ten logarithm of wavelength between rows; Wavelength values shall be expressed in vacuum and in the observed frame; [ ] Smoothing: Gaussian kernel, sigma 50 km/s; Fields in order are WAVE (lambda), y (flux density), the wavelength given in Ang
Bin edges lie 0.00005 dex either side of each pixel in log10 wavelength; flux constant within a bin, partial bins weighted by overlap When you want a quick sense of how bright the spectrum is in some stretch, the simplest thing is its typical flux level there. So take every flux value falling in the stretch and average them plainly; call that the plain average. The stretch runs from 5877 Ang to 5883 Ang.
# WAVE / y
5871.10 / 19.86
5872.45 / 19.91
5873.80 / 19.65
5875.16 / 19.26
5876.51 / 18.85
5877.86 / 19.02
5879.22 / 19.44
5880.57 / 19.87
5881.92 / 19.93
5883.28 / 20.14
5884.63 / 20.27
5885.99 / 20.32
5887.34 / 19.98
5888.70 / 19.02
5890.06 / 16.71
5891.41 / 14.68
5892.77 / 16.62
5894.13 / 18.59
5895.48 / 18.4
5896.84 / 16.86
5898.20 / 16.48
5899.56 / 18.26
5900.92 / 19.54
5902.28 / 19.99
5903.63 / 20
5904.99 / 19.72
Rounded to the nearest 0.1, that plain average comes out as 19.6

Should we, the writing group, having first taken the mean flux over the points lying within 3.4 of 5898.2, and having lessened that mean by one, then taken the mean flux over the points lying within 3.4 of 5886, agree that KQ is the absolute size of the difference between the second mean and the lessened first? 3.0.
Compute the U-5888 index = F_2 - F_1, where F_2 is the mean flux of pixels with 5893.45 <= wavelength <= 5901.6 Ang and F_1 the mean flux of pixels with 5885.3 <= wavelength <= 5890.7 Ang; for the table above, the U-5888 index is -1.0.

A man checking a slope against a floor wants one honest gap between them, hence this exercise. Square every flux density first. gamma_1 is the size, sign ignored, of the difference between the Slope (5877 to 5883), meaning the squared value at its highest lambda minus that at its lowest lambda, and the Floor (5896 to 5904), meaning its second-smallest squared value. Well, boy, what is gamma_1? 249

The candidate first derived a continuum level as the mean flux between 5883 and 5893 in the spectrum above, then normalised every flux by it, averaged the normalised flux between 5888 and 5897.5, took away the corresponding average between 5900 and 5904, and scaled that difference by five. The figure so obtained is -0.7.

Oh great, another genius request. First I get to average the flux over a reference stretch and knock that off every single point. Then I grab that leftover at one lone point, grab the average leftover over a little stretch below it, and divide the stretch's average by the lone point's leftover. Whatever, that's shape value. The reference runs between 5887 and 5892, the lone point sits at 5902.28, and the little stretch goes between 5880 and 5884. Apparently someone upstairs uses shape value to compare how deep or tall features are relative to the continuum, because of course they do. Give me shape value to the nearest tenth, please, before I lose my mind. 1.0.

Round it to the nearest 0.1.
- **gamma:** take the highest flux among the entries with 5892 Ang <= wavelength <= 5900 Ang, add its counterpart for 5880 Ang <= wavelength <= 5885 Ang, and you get 38.9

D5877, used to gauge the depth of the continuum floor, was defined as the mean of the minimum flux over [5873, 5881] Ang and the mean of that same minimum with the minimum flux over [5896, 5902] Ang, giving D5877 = 18.3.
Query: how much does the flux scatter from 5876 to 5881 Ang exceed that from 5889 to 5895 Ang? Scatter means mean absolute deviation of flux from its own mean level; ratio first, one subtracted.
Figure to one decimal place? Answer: -0.6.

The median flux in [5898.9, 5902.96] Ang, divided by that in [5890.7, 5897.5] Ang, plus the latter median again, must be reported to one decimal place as 18.0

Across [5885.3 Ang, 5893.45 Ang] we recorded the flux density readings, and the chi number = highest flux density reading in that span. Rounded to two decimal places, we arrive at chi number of 20.32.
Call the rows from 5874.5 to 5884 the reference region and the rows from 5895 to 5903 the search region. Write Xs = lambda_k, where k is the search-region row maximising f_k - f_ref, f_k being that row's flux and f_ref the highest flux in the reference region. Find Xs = 5902.28 Ang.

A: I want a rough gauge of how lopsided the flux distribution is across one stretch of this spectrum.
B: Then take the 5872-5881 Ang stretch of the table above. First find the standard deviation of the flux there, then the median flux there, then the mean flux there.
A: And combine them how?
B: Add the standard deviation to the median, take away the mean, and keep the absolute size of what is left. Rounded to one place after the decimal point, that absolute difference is 0.4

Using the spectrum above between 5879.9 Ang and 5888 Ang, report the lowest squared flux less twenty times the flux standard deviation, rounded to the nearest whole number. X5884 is 391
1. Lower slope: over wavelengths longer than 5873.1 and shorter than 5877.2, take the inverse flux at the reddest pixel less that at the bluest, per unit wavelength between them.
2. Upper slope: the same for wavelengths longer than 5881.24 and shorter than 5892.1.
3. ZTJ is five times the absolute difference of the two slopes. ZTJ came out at 0.005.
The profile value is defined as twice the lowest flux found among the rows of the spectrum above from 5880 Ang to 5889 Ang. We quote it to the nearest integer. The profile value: 38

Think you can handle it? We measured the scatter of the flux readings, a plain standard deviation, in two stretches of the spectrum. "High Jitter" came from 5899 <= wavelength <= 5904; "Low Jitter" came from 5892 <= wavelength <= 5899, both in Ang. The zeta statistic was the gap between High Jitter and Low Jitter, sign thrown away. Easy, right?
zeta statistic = 0.2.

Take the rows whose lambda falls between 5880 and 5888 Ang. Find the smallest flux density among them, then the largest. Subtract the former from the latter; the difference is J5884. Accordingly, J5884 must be 0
